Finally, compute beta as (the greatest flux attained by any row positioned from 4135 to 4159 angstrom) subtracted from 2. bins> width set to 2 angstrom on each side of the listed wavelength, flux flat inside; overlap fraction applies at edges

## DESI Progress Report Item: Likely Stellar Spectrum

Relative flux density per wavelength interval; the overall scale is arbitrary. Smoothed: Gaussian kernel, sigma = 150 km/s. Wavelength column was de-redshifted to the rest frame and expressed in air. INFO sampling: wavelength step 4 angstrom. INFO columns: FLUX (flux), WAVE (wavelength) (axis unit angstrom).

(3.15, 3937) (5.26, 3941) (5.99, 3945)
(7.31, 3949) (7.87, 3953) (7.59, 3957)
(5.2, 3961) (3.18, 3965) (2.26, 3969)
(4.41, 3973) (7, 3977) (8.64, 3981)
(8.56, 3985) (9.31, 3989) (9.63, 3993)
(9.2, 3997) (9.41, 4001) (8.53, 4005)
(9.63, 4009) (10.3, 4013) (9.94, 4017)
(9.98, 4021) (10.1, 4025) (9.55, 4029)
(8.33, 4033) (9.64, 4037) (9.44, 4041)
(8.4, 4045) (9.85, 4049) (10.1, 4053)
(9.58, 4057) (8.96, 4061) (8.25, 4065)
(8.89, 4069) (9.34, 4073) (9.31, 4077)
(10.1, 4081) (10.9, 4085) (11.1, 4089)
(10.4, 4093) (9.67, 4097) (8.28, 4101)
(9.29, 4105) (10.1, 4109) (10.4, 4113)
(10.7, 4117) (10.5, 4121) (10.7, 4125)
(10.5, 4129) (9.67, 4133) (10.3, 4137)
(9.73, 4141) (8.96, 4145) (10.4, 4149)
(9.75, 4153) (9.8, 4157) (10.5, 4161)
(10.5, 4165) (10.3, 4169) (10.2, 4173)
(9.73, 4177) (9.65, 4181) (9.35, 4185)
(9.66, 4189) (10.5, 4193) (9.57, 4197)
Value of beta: -8.40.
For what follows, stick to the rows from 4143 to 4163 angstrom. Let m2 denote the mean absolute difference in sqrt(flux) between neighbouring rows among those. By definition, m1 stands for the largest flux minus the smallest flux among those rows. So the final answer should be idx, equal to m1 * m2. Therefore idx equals 0.17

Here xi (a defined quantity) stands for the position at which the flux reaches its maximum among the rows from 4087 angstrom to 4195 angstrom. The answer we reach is 4089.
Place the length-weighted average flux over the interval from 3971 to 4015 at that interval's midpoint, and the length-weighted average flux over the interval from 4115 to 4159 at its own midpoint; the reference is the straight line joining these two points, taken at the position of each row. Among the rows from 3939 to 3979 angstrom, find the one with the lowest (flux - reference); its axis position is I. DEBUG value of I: 3969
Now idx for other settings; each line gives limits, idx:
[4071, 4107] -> 0.32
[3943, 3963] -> 0.59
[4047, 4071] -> 0.17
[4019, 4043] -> 0.20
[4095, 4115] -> 0.31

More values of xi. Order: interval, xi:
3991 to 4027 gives 4013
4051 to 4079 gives 4053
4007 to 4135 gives 4089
